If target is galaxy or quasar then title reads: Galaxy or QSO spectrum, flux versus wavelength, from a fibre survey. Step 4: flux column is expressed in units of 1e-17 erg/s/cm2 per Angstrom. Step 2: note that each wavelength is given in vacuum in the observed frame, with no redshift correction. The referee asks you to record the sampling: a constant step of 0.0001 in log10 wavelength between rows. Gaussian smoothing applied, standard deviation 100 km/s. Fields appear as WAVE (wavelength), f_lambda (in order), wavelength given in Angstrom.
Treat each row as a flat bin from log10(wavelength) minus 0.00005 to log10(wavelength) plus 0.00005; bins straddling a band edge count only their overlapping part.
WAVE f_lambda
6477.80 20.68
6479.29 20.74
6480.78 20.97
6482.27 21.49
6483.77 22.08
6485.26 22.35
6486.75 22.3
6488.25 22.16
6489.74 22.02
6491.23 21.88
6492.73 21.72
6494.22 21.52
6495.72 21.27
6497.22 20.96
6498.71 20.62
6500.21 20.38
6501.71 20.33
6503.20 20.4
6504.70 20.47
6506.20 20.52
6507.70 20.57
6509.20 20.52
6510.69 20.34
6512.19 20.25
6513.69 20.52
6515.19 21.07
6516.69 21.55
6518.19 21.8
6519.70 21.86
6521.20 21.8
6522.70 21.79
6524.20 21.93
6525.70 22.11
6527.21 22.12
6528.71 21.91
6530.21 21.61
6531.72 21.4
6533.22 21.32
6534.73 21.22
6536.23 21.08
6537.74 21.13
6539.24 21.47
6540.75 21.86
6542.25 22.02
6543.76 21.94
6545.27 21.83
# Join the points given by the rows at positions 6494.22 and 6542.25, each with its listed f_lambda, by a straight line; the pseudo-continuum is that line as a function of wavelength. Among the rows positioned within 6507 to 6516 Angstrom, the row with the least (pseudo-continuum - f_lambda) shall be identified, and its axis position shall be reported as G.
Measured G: 6515.19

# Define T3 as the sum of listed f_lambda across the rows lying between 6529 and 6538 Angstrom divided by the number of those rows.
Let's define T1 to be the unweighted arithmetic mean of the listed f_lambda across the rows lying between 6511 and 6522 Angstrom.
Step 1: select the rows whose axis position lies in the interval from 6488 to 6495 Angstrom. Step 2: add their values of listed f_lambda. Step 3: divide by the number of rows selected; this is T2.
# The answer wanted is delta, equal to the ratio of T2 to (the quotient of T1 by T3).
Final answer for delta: 21.9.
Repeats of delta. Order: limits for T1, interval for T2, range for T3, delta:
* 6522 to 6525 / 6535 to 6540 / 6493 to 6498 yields 20.6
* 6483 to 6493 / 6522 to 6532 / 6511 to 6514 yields 20.2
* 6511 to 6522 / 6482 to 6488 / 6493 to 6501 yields 21.7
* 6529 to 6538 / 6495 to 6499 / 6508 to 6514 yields 20.1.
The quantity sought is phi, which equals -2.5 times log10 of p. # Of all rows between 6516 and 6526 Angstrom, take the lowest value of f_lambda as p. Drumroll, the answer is -3.33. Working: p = 21.55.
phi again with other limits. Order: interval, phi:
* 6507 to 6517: -3.27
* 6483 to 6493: -3.34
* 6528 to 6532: -3.33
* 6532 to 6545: -3.31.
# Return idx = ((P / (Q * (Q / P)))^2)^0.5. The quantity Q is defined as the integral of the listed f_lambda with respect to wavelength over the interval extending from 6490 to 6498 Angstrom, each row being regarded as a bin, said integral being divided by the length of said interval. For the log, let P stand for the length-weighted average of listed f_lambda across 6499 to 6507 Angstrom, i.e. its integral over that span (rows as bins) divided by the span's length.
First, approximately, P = 20.4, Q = 21.5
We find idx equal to 0.90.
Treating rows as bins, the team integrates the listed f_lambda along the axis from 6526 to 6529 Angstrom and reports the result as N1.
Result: 66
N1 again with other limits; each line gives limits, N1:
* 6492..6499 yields 149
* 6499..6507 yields 163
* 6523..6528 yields 110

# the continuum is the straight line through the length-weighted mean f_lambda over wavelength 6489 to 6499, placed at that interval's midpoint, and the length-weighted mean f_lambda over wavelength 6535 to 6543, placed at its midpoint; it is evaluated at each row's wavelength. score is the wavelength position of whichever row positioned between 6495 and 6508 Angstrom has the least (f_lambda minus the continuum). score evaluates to 6501.71 Angstrom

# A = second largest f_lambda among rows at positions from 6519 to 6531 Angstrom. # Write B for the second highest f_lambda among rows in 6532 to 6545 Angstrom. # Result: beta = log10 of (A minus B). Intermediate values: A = 22.11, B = 21.94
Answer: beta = -0.8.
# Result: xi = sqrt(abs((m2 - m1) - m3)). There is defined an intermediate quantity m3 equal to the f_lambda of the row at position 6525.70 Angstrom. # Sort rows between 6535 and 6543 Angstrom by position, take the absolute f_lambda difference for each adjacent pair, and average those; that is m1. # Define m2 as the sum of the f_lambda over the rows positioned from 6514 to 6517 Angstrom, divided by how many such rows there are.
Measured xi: 1.02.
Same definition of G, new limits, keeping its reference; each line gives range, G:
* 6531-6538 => 6531.72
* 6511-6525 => 6524.20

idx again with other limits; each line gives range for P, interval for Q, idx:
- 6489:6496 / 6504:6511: 1.12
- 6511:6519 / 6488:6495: 0.92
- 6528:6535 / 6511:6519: 1.05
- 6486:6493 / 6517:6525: 1.02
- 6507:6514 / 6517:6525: 0.88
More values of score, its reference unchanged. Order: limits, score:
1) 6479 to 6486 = 6479.29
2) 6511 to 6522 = 6512.19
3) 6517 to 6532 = 6531.72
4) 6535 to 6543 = 6536.23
